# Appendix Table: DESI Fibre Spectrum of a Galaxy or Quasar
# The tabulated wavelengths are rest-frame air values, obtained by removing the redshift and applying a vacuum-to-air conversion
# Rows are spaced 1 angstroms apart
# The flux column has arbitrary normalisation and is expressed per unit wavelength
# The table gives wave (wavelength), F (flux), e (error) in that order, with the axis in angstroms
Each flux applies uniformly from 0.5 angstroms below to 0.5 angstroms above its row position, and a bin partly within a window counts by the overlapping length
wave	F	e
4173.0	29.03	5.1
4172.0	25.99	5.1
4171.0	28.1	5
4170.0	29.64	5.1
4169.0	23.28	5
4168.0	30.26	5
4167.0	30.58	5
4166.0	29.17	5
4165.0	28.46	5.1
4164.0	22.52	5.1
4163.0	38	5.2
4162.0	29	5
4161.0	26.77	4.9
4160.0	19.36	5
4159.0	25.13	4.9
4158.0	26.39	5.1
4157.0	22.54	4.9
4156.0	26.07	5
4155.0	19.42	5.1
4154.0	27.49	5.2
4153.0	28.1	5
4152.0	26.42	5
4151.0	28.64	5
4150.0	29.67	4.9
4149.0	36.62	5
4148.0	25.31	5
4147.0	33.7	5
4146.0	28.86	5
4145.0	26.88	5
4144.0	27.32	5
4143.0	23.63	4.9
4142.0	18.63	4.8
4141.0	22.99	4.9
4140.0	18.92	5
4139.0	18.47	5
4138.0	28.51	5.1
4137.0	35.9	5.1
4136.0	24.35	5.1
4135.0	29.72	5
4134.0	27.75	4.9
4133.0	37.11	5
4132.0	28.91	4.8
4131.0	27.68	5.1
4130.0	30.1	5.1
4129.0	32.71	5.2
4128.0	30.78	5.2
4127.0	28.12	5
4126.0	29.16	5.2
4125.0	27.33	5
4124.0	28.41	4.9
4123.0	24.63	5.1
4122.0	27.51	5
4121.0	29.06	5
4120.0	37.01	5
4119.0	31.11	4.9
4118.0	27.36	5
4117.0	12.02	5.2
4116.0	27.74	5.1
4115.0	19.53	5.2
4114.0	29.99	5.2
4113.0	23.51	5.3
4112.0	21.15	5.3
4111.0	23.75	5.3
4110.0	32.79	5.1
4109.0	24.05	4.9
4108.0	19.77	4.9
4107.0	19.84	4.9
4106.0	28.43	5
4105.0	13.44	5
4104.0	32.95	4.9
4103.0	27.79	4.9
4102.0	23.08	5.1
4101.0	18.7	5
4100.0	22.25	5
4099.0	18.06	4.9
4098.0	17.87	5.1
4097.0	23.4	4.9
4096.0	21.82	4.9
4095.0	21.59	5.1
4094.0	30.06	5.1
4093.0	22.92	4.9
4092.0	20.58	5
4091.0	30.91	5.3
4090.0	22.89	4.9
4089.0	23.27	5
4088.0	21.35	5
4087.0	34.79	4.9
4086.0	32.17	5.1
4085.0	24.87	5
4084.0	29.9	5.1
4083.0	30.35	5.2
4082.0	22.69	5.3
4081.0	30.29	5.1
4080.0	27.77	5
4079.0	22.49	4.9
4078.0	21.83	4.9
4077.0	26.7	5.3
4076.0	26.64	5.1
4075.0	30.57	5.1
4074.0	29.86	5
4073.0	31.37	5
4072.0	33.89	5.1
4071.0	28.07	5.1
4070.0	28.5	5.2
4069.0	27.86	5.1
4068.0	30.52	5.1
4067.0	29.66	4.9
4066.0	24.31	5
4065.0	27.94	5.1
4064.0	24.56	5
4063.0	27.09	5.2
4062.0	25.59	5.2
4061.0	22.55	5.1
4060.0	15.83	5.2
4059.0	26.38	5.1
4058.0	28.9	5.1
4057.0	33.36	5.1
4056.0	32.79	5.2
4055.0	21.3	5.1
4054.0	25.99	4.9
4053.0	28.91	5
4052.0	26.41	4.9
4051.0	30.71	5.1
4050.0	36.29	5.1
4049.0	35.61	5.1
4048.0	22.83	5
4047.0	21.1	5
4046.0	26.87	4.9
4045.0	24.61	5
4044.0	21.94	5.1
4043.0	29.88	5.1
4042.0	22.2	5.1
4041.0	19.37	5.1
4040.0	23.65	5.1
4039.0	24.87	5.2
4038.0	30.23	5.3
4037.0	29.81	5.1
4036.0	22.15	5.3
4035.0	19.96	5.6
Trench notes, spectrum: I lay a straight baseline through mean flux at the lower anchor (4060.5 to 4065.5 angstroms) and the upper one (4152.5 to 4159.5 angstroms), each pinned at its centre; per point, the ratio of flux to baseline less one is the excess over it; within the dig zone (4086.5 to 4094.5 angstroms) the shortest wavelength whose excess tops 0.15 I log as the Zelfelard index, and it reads 4087.0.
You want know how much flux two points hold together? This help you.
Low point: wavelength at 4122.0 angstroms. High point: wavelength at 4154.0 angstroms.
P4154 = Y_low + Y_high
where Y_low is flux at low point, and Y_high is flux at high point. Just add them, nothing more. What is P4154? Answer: 55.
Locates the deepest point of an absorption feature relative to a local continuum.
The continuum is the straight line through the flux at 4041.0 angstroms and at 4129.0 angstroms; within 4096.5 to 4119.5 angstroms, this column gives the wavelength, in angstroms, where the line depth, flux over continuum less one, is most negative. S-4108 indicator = 4117.0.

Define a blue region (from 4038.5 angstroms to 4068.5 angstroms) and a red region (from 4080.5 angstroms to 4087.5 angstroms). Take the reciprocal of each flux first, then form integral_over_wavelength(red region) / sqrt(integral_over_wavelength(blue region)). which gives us 0.22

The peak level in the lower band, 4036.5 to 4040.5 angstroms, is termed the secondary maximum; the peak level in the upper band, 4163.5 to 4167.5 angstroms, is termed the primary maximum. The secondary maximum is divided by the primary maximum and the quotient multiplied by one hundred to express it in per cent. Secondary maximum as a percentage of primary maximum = 99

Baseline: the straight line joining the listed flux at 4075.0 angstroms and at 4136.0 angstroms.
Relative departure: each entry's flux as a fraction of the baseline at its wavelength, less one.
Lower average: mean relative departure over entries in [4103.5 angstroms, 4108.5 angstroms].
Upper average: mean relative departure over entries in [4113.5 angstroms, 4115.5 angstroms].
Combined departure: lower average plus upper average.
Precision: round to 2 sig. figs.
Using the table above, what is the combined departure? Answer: -0.23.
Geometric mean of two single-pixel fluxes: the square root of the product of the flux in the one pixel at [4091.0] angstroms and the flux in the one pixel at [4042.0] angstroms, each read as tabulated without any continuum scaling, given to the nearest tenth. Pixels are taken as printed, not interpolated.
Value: 26.2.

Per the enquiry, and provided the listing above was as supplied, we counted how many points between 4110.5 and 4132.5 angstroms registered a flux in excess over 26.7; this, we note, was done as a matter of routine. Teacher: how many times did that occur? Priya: 16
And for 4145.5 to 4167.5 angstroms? 13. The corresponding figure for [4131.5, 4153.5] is 14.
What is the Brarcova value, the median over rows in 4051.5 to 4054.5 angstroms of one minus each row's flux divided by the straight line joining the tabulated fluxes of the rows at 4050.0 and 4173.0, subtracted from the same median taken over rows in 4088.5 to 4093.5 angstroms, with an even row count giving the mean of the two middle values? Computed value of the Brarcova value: 0.051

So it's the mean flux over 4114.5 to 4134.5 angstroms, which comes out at 28.2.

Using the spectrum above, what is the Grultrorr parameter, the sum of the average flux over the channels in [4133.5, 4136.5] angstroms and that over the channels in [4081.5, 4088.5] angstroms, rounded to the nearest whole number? 55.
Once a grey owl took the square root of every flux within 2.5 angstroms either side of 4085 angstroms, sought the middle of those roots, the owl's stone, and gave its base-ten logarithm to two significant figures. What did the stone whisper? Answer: 0.74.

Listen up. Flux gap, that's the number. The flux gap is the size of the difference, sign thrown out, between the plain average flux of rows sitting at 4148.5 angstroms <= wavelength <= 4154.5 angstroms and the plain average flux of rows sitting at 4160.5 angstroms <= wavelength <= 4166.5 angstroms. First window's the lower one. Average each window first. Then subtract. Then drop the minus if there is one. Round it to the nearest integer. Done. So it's 1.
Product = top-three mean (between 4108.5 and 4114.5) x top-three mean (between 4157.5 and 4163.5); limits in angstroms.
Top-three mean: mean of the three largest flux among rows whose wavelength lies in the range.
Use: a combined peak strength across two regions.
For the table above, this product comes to 905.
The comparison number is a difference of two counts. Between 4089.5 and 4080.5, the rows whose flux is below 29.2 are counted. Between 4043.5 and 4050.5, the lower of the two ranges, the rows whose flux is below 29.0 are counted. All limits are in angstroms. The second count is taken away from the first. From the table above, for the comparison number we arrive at -1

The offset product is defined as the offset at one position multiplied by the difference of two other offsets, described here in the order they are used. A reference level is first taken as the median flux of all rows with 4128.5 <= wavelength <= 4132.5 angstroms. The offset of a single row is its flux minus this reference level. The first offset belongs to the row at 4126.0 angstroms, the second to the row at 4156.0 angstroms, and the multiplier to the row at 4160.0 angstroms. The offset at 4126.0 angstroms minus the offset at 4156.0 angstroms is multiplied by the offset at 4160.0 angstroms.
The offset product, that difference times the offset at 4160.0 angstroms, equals -31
